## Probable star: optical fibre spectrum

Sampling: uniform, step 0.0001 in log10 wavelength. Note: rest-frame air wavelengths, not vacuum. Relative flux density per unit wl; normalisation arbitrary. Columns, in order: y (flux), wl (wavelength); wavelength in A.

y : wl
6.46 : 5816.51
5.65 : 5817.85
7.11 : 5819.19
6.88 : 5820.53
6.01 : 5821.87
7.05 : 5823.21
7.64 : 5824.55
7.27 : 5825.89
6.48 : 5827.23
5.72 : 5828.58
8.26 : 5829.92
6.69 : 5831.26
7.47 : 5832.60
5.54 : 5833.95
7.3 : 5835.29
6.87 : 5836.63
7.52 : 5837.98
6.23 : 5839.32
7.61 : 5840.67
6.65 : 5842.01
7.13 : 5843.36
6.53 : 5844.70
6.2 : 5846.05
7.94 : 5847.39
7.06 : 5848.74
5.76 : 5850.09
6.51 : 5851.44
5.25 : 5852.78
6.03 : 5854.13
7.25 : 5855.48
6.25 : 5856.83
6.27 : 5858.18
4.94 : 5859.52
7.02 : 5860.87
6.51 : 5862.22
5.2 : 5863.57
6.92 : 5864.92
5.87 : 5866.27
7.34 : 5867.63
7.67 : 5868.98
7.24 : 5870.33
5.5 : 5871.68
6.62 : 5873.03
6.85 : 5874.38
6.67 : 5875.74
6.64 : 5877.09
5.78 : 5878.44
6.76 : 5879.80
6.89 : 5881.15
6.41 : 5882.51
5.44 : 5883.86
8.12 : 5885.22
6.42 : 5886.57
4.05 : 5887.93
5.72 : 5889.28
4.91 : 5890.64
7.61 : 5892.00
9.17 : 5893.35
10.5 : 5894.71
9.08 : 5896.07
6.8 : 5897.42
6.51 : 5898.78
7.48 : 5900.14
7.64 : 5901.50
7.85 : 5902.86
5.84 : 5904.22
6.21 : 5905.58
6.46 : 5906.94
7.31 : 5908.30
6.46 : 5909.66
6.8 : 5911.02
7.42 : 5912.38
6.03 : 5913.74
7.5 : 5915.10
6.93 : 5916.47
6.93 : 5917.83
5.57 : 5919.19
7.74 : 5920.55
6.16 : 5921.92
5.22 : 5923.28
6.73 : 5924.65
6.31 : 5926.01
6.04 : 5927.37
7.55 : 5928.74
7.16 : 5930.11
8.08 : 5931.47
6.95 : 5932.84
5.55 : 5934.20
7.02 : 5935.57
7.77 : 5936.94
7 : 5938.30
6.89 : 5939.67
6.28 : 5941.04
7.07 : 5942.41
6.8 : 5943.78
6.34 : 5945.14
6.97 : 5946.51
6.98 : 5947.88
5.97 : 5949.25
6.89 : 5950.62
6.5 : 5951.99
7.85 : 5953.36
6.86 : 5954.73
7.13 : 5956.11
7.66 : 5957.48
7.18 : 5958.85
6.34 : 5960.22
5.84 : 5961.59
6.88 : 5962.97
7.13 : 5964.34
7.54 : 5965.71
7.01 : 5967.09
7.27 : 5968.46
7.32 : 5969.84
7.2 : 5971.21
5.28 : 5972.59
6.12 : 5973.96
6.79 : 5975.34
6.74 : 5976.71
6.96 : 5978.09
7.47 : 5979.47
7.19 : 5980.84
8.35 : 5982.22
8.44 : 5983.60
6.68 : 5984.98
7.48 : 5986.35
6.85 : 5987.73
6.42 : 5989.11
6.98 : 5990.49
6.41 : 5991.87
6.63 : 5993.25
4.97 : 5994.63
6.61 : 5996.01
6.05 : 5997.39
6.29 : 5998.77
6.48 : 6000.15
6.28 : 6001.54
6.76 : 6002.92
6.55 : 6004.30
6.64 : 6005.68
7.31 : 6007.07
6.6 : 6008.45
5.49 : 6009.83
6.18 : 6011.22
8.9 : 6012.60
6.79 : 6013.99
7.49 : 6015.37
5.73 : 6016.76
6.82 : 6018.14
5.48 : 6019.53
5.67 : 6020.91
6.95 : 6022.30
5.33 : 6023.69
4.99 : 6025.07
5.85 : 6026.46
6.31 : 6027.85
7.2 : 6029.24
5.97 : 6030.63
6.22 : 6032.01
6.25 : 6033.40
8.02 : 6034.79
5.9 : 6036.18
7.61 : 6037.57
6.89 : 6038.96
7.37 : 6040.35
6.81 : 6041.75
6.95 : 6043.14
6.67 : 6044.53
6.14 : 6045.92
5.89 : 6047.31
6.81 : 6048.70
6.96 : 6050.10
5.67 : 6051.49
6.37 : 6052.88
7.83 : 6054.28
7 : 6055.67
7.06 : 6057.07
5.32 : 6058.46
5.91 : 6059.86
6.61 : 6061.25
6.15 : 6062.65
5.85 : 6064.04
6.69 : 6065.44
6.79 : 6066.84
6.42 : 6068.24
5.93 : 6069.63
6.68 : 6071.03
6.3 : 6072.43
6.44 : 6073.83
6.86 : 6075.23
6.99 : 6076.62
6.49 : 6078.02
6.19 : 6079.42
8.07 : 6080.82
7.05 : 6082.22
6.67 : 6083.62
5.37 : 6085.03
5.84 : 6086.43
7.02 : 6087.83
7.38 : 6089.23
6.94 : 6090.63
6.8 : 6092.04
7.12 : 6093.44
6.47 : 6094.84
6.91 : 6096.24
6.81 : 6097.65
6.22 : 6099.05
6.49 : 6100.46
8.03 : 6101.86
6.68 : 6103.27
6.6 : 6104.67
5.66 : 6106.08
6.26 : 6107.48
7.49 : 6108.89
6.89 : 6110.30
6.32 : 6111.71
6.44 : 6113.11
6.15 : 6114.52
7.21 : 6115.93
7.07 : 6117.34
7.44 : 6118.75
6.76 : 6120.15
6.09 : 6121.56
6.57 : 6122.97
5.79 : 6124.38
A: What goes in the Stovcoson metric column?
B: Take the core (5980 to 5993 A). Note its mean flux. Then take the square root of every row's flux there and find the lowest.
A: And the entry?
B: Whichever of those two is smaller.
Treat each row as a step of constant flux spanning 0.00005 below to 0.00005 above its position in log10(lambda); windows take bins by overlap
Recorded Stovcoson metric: 2.532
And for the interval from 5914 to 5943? 2.285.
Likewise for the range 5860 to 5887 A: 2.280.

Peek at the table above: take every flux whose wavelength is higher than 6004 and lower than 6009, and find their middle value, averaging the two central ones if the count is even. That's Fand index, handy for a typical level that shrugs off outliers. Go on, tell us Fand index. 6.6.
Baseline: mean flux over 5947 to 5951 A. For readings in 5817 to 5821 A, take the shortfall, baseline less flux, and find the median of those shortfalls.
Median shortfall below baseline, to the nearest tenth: -0.3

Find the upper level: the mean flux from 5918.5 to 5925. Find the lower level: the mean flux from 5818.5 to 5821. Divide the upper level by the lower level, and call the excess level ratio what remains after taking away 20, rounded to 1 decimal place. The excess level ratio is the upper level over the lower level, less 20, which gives -19.1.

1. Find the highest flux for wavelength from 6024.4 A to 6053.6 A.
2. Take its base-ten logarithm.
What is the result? 0.904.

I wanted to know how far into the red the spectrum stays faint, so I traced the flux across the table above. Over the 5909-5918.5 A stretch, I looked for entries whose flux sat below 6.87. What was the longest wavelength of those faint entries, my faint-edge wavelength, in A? 5913.74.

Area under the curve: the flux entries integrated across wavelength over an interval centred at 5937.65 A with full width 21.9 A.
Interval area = 151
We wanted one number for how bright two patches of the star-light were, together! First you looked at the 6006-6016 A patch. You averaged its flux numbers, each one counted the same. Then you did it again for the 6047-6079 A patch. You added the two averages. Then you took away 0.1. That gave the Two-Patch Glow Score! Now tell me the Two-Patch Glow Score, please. 13.3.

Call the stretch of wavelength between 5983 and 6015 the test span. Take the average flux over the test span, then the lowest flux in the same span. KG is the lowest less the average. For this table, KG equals -1.72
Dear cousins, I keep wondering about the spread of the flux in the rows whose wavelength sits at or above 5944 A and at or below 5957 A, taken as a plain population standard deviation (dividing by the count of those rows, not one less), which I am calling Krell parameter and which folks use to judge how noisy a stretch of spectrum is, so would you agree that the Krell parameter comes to 0.502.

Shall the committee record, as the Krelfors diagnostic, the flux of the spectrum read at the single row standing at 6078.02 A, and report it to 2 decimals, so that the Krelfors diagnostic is 6.49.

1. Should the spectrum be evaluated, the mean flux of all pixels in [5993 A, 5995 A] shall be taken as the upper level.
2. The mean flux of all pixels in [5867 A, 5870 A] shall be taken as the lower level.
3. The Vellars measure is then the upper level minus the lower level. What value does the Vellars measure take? -1.7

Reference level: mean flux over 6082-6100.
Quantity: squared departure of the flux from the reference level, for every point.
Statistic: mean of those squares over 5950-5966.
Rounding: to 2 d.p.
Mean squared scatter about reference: 0.40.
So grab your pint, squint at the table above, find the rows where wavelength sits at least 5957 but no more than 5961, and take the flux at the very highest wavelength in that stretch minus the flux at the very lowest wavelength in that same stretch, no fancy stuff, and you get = -1.3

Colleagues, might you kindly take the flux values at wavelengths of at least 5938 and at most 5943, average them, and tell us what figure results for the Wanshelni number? 6.8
